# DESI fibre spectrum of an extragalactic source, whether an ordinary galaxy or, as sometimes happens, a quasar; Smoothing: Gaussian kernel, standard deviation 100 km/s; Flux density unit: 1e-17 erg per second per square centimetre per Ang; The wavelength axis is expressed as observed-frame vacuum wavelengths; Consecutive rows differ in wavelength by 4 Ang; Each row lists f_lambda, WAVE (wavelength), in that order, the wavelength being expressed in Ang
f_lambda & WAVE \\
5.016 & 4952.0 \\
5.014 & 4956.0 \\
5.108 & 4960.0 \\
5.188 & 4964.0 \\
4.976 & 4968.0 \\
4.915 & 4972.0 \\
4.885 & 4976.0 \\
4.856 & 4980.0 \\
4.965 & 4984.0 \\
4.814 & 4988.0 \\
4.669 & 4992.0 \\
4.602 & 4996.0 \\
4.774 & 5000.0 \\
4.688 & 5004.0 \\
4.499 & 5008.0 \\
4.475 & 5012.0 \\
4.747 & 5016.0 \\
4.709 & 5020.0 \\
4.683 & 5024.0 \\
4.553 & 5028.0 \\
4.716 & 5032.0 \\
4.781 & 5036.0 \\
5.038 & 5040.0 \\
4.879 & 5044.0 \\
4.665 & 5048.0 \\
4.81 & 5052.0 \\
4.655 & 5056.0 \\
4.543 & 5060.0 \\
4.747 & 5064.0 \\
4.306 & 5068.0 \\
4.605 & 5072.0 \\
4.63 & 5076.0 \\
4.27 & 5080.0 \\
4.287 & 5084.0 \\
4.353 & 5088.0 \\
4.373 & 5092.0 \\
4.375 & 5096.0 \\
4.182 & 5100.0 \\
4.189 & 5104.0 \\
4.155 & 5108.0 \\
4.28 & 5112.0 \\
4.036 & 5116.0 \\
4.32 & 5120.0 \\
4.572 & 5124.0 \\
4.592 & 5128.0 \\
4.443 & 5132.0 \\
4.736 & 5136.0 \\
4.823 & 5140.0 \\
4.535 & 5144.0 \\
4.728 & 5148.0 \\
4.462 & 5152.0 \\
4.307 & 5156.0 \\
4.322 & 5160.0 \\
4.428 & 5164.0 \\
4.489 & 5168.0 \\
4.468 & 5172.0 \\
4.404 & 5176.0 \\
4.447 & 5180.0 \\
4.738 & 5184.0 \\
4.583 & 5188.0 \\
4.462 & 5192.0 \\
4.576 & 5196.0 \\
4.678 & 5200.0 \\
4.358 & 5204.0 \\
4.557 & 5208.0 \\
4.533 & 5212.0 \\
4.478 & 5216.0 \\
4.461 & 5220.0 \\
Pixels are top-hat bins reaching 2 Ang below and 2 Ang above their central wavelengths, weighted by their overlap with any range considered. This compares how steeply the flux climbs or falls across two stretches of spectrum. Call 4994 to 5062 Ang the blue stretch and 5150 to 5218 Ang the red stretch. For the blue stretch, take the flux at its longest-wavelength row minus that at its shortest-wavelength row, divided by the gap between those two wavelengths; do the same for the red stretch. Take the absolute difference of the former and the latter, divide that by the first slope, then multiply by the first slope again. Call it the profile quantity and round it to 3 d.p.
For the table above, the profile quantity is 0.001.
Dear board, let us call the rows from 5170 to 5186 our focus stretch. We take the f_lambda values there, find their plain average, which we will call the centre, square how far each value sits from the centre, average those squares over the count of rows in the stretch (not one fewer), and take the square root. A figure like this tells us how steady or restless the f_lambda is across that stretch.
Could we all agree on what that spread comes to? 0.131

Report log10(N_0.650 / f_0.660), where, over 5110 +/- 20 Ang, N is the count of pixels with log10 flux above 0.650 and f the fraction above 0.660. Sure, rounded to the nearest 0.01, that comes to 1.00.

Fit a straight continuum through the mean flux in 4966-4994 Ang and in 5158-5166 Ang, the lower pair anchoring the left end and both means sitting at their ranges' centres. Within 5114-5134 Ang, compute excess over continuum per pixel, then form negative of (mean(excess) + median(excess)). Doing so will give 0.10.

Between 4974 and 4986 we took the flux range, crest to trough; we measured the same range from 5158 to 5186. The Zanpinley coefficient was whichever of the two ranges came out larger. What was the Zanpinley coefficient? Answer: 0.416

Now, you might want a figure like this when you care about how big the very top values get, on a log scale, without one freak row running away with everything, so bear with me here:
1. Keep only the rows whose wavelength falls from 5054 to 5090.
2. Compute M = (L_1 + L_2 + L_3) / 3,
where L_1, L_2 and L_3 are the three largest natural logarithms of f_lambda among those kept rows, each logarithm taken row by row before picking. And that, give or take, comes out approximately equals 1.54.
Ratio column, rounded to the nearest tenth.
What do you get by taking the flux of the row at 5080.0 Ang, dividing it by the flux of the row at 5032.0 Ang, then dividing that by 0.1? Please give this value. 9.1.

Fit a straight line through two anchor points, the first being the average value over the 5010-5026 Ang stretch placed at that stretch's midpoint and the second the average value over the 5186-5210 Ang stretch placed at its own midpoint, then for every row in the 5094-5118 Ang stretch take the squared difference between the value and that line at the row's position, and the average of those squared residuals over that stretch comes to 0.16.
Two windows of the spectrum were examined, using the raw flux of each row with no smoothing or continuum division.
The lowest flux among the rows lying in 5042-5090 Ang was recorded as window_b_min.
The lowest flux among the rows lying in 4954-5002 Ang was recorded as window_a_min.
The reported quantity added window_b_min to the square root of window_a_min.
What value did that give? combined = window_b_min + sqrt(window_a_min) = 6.42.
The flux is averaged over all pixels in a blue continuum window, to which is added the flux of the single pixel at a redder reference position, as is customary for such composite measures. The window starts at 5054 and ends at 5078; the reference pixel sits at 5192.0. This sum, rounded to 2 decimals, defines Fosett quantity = 9.04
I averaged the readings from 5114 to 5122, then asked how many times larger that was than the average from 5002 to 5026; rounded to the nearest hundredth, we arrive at 0.90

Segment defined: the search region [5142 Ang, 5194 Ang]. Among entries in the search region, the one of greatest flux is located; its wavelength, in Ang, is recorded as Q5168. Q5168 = 5184.0 Ang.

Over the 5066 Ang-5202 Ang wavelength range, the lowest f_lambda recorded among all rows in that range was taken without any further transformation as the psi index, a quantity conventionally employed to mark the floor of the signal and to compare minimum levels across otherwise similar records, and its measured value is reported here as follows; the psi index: 4.036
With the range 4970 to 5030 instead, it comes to 4.475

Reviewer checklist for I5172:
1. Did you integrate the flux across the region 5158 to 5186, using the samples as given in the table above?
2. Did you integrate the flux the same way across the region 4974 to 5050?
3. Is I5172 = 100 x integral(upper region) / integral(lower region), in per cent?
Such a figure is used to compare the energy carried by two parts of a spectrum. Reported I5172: 35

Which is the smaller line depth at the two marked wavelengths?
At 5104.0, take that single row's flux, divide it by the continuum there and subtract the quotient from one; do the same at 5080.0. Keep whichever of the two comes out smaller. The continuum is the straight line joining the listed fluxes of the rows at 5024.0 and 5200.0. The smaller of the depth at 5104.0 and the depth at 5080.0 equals 0.09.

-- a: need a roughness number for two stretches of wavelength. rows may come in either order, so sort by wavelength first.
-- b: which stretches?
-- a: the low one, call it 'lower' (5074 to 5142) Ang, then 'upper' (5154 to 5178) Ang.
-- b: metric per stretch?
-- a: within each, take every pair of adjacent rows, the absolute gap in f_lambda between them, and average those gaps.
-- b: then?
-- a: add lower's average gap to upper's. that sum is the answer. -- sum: 0.19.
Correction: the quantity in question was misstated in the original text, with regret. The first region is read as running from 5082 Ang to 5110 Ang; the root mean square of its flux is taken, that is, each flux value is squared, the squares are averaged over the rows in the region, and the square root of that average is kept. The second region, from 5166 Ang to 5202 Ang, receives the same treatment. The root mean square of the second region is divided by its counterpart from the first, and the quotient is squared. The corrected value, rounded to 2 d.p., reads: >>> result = 1.13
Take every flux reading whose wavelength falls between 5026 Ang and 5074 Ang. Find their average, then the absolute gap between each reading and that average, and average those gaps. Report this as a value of 0.137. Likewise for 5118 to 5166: 0.142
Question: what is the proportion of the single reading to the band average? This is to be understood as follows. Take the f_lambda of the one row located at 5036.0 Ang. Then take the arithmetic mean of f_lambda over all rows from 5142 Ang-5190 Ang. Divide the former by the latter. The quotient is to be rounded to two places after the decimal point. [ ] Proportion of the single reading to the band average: 1.06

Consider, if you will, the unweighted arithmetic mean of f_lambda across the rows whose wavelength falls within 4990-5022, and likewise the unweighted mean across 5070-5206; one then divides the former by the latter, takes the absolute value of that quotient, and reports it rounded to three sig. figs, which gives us 1.04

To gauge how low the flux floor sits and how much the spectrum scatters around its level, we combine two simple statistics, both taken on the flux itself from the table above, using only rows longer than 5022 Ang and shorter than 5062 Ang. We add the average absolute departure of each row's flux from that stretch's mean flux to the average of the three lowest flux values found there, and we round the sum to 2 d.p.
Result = 4.70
